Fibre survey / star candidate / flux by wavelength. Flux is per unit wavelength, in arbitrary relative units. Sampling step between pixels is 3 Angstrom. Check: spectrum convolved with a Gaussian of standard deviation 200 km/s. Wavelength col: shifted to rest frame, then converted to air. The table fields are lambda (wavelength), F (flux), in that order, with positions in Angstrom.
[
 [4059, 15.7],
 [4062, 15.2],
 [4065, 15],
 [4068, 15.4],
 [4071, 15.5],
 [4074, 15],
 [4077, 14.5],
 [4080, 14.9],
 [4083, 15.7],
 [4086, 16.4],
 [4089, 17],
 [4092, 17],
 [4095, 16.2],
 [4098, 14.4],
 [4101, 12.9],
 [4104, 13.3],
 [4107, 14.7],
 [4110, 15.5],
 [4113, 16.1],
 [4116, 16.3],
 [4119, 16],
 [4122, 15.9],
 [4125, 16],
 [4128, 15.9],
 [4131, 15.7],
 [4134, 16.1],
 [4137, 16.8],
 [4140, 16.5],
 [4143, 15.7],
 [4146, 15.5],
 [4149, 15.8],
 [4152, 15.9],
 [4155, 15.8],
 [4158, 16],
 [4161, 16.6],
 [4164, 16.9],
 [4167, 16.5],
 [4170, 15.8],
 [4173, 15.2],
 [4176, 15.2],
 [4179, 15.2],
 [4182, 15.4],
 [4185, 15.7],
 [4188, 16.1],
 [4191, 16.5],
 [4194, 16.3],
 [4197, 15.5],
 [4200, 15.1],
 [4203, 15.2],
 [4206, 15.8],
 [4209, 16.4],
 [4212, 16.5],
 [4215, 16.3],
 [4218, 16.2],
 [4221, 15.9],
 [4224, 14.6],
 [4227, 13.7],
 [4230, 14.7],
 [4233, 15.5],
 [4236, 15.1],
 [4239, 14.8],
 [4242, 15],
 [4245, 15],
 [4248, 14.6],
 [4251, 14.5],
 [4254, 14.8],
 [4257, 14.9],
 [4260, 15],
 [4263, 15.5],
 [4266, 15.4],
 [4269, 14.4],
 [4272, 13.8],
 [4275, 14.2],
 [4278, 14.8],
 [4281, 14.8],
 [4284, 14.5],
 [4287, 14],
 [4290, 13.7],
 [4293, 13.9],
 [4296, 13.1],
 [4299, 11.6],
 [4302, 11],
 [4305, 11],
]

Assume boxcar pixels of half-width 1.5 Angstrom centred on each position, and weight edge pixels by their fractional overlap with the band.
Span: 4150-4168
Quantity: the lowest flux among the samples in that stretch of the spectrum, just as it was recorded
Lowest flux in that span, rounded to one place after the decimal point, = 15.8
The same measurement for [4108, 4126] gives 15.5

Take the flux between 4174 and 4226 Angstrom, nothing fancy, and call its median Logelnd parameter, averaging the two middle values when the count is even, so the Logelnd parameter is 15.8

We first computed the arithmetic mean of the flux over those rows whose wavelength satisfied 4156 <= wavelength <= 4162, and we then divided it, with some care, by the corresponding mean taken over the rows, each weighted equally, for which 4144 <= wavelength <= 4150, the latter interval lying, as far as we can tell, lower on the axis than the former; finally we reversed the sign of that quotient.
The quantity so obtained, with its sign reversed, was -1.04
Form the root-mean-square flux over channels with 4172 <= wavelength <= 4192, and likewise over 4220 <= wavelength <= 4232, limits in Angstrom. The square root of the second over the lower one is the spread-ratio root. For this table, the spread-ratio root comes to 0.97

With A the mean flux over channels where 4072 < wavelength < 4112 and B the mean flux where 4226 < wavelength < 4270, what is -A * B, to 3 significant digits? -226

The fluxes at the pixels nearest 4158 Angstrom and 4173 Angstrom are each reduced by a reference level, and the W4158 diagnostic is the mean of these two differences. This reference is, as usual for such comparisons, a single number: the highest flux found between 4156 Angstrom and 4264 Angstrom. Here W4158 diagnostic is -1.3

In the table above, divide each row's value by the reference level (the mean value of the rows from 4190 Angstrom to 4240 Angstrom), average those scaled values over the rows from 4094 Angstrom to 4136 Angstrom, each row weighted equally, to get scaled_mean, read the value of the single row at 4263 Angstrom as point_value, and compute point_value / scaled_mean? 15.7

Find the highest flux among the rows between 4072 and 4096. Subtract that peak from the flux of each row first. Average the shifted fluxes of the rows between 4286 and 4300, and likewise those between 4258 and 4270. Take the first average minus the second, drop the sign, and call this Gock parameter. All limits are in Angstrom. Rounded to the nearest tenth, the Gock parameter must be 1.8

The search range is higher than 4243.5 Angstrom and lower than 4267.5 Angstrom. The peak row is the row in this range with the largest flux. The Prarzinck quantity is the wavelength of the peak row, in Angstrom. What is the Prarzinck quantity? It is 4263 Angstrom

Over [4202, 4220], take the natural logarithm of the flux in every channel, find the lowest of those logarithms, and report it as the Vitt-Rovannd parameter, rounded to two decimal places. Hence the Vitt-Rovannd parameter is 2.72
